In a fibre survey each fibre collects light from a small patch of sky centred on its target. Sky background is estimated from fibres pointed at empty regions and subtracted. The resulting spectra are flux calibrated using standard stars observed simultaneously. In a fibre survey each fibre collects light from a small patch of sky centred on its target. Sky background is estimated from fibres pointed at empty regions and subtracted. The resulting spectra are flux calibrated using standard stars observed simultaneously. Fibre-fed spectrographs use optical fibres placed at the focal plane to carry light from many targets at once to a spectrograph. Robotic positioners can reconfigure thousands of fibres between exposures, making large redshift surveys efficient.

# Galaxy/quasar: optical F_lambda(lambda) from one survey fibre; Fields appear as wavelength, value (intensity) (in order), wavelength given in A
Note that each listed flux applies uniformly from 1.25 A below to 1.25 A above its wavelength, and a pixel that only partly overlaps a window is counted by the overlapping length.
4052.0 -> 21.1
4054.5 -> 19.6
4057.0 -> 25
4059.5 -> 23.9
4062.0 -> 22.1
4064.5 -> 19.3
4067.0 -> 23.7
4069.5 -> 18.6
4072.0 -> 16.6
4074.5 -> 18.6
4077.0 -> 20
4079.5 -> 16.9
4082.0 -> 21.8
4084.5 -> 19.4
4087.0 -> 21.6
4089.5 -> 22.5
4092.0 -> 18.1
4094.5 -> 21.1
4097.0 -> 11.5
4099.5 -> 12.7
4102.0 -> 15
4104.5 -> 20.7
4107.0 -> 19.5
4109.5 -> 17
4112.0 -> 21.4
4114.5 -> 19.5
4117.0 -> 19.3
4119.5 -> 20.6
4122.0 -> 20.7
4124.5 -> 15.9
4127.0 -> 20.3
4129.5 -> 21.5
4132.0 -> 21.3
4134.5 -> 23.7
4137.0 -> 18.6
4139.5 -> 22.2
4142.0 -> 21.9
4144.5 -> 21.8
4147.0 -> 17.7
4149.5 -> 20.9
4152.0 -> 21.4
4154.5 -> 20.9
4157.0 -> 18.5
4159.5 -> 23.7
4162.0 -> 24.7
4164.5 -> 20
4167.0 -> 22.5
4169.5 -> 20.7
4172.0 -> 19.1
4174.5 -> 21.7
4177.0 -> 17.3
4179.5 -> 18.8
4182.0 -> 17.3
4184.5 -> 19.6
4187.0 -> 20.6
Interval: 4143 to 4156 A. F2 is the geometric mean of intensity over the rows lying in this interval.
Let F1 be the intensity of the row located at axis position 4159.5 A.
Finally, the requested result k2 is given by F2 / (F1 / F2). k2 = 17.7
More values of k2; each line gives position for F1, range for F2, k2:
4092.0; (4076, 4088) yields 21.8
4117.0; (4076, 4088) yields 20.4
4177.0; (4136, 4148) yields 23.9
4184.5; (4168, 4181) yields 19.3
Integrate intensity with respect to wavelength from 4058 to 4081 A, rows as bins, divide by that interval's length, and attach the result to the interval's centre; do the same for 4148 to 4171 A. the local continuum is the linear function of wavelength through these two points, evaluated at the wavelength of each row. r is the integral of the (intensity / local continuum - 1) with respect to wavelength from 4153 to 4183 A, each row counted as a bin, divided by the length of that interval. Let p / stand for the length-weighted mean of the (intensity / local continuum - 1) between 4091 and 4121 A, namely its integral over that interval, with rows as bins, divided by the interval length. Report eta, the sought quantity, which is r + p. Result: -0.173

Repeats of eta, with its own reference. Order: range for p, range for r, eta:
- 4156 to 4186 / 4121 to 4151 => -0.081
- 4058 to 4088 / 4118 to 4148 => -0.015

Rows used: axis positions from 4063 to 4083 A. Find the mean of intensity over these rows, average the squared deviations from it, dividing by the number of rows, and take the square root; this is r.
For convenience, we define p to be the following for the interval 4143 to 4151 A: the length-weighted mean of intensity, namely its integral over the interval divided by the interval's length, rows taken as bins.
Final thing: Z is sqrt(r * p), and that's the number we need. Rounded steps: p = 20.2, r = 2.24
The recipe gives 6.7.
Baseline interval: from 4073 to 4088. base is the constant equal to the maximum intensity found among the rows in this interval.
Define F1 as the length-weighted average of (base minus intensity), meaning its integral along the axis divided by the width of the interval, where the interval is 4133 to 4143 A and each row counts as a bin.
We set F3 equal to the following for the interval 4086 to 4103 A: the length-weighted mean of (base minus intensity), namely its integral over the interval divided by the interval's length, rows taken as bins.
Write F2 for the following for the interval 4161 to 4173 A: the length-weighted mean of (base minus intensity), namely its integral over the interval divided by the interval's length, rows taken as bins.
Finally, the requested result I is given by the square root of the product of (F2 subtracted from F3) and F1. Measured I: 0.9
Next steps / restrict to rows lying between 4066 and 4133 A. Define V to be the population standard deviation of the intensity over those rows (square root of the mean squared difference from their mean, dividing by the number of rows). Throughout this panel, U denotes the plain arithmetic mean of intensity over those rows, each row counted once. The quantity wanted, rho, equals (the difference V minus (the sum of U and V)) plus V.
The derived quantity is -16.3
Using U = 19.1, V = 2.85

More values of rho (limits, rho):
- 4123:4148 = -18.2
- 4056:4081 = -17.6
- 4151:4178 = -18.9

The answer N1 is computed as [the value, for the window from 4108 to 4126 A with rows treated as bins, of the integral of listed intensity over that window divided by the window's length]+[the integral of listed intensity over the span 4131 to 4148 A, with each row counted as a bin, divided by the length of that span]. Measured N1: 40.3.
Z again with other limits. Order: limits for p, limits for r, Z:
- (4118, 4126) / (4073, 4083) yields 5.9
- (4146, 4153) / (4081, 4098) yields 8.4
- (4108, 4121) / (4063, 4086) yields 6.4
